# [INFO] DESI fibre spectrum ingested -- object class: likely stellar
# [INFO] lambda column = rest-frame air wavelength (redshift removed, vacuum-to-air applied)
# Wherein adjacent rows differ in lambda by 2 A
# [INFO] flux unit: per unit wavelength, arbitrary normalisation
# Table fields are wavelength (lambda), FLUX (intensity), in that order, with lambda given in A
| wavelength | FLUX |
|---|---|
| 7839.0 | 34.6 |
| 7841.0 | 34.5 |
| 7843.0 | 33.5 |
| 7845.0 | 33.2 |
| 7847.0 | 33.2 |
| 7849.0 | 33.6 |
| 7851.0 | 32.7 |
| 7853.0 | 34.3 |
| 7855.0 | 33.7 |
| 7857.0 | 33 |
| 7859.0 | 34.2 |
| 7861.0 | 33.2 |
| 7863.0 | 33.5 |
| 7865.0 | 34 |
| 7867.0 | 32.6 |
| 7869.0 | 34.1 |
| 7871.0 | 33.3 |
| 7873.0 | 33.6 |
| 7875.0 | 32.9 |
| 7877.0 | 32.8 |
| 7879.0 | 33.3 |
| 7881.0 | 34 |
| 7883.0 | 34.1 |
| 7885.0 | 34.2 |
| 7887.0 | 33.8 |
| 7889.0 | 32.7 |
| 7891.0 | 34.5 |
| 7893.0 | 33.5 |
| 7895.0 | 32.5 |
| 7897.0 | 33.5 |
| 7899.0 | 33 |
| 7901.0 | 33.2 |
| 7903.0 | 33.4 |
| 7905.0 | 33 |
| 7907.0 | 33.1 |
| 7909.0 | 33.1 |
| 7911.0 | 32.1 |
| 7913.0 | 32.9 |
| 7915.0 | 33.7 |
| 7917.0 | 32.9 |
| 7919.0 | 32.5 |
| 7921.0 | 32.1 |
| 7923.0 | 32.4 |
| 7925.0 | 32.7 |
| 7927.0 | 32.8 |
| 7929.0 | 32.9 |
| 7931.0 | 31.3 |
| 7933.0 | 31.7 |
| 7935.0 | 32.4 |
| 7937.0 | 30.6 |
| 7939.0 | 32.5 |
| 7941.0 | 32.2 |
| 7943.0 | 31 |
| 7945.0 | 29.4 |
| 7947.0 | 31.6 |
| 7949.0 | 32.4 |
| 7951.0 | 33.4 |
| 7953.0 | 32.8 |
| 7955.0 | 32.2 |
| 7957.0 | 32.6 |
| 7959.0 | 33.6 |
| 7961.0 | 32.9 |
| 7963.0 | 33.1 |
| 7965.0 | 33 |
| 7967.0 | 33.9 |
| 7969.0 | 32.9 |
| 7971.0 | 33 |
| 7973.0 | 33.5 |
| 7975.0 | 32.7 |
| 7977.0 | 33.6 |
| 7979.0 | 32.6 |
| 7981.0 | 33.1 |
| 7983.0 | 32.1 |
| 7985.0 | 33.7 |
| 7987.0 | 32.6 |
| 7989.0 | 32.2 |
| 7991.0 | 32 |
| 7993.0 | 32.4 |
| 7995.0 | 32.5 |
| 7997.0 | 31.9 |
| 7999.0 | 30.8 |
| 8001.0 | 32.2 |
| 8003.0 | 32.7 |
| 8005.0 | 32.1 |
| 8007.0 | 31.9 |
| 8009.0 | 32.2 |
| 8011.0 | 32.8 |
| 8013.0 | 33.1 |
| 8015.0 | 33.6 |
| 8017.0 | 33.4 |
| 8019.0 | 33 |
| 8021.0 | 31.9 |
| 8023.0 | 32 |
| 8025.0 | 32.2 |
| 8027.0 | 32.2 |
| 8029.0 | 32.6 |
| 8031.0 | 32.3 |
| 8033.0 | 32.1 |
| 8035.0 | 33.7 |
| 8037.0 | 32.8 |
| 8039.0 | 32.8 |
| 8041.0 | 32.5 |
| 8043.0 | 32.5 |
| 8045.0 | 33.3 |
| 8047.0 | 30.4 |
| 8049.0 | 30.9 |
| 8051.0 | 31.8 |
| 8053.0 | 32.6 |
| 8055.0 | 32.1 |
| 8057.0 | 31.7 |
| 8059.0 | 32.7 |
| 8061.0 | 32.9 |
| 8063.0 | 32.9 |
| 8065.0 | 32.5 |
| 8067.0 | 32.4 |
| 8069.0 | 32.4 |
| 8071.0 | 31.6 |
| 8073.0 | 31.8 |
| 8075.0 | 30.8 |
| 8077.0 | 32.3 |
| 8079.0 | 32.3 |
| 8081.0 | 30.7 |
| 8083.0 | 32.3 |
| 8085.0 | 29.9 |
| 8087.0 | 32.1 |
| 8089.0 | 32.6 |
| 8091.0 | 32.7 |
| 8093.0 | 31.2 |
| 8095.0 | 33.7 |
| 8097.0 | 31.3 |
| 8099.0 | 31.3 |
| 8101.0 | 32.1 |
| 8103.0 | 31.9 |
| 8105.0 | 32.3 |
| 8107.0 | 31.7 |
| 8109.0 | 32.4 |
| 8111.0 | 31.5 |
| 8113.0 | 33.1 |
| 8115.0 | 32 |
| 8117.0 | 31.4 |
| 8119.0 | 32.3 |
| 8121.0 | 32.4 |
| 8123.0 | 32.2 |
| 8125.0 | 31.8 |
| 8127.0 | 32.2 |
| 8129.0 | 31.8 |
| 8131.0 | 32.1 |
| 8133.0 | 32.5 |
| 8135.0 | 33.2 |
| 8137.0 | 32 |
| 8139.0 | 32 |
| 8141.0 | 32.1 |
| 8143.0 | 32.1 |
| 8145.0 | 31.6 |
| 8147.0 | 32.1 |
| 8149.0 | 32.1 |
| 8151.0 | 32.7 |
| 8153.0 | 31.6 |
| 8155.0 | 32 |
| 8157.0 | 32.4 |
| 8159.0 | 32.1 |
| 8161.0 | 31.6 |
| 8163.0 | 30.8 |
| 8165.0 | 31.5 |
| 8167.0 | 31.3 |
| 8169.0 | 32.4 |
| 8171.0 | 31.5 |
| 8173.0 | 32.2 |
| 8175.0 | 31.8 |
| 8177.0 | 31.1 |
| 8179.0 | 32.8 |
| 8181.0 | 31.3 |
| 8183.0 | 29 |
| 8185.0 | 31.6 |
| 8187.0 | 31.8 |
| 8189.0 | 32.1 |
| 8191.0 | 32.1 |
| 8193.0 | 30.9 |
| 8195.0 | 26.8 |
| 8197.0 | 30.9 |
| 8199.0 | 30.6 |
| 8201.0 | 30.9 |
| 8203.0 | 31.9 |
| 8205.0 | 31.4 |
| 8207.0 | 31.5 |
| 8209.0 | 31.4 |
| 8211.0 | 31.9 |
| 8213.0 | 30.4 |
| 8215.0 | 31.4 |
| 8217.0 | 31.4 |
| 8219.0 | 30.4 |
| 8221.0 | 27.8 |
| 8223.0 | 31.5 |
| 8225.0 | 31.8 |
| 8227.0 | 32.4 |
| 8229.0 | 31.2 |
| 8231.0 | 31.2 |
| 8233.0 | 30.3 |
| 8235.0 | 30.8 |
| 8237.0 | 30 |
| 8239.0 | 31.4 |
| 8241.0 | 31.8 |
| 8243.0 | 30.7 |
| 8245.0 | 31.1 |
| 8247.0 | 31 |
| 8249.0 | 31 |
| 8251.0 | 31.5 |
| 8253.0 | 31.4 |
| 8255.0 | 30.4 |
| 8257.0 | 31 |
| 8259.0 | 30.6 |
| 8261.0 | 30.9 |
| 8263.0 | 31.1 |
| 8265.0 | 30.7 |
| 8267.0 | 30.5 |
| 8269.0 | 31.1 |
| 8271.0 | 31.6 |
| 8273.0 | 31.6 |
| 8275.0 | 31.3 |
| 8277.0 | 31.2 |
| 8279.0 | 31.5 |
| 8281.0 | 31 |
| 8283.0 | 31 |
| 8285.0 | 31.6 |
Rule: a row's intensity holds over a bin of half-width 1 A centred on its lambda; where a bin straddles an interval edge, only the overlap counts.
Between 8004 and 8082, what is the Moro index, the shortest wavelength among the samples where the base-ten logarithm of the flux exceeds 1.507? 8009.0 A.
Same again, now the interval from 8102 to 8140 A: 8105.0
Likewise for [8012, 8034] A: 8013.0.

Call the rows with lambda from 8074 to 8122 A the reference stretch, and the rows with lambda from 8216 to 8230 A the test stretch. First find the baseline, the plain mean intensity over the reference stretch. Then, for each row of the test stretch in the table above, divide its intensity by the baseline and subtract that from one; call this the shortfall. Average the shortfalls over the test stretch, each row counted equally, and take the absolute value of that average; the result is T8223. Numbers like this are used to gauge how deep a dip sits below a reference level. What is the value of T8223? 0.031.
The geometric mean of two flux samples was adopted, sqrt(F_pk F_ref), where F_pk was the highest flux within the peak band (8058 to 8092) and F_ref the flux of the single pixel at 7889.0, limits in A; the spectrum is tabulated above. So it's 32.8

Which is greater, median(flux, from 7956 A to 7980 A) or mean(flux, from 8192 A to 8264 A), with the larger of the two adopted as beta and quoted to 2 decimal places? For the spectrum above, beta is 33.00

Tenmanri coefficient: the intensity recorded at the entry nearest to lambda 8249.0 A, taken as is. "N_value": 31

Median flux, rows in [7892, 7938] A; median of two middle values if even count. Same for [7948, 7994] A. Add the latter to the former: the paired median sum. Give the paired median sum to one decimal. 65.8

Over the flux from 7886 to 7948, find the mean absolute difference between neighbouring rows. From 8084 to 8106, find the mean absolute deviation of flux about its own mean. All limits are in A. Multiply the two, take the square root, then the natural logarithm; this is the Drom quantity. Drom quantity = -0.3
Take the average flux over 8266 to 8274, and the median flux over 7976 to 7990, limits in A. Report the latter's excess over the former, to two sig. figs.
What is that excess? 1.4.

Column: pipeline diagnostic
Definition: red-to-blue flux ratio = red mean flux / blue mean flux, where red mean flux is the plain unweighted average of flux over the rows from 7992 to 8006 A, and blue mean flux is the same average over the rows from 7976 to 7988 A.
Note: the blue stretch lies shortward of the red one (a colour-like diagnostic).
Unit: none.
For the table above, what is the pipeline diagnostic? 0.974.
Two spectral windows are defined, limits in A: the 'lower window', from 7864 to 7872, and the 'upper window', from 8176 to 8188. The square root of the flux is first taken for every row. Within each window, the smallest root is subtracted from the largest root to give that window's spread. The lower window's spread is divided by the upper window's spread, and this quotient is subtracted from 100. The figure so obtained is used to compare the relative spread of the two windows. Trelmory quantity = 99.6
